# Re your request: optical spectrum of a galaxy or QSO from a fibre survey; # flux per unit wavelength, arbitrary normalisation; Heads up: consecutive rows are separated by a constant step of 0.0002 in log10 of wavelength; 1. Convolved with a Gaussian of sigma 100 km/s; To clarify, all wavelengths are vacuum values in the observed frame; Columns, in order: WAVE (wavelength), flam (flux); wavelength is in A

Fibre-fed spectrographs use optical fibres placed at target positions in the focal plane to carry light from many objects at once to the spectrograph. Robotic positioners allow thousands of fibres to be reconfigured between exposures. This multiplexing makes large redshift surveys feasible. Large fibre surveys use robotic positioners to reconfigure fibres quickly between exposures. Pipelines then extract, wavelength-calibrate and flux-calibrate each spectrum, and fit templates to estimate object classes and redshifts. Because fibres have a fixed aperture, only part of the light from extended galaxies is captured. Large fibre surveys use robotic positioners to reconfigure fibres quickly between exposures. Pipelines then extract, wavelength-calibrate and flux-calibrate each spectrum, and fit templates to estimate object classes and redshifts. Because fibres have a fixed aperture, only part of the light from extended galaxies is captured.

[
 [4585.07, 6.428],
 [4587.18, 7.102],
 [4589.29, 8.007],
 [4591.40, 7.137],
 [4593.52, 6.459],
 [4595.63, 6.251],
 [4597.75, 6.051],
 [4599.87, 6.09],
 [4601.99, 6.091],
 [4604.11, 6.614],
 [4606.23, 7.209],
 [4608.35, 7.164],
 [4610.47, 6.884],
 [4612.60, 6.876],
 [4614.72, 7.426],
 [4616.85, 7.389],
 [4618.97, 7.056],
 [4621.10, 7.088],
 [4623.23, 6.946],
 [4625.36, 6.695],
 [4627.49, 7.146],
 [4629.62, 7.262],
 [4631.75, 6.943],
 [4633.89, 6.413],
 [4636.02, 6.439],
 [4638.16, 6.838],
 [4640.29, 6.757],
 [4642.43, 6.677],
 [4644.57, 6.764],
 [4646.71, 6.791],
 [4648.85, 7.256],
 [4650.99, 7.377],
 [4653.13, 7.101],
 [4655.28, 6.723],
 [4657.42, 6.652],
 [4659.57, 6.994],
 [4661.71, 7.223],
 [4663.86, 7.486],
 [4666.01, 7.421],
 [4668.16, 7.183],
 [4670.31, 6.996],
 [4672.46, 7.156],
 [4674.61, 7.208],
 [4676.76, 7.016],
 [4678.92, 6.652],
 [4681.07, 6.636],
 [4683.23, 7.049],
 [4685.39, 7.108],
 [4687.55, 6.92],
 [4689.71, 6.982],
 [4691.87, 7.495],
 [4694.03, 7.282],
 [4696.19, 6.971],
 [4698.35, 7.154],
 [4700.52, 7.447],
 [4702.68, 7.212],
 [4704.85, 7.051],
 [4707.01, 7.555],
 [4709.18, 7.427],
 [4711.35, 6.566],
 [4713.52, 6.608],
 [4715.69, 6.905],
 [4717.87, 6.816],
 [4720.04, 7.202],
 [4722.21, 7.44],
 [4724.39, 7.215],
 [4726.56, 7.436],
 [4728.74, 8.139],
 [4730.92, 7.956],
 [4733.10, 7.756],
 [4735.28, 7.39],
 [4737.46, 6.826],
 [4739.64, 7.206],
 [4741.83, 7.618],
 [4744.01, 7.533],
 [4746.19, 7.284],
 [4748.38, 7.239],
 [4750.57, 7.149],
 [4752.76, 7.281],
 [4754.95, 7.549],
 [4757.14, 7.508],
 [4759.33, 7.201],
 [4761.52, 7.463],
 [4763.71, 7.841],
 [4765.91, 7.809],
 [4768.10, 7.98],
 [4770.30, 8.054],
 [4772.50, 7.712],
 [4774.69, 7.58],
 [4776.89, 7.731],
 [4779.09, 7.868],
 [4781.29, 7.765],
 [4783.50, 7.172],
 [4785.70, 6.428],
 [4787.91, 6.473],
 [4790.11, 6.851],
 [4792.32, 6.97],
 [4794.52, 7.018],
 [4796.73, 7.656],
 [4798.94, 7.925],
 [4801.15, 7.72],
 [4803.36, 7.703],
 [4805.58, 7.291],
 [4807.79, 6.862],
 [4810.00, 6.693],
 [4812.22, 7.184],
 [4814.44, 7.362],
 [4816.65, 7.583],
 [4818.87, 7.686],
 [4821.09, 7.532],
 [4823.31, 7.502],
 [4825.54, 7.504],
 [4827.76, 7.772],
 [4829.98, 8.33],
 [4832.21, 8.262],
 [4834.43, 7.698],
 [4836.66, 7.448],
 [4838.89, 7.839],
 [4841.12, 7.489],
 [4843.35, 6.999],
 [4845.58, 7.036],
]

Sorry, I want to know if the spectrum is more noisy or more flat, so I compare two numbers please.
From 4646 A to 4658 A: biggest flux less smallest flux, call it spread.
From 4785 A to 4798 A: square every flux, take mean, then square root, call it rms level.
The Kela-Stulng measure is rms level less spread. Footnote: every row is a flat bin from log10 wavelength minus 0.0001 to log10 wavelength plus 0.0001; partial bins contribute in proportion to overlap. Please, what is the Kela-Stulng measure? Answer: 6.2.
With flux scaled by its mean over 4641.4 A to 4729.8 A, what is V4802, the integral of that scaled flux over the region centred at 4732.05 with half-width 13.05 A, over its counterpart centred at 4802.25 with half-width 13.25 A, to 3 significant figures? 1.01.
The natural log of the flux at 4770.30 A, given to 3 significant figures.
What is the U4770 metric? 2.09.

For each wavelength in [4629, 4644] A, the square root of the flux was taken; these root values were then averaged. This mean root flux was 2.60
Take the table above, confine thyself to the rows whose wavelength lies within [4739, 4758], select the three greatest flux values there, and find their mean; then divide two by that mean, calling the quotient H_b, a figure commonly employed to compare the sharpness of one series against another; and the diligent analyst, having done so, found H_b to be 0.264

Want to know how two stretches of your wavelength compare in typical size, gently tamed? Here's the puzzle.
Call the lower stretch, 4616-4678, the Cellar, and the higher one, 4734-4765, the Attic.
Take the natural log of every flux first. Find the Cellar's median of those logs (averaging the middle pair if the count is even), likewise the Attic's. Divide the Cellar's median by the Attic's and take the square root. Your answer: 0.9887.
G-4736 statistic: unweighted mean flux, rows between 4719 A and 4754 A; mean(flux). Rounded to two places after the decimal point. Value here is 7.42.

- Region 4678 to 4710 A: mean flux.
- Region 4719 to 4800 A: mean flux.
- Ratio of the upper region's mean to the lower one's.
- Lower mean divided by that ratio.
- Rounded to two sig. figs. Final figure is 6.8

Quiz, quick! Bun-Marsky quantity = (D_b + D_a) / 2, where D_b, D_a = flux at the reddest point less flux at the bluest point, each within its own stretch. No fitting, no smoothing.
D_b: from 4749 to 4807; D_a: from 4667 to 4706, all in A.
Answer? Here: 0.0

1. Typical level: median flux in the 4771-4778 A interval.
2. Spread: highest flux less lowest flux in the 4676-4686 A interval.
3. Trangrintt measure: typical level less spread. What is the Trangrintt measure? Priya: 7.2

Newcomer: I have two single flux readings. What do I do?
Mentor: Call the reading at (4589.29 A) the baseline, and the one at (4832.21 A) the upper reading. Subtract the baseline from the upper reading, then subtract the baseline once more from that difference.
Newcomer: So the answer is -7.8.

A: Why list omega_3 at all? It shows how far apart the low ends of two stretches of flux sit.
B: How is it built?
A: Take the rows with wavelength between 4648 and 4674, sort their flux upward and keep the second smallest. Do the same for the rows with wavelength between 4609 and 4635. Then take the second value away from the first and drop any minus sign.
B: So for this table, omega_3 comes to 0.0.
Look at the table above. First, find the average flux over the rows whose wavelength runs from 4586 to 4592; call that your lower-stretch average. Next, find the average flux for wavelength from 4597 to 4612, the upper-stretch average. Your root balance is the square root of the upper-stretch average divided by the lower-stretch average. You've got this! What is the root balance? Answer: 0.94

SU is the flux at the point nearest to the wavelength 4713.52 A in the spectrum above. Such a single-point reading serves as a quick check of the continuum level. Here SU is 6.608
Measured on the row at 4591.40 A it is 7.137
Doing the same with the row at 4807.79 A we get 6.862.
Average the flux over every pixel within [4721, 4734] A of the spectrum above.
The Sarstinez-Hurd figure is 7.7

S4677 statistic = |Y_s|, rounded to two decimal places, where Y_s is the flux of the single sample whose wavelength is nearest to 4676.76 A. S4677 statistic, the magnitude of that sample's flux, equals 7.02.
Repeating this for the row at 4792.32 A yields 6.97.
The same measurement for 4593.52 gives 6.46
